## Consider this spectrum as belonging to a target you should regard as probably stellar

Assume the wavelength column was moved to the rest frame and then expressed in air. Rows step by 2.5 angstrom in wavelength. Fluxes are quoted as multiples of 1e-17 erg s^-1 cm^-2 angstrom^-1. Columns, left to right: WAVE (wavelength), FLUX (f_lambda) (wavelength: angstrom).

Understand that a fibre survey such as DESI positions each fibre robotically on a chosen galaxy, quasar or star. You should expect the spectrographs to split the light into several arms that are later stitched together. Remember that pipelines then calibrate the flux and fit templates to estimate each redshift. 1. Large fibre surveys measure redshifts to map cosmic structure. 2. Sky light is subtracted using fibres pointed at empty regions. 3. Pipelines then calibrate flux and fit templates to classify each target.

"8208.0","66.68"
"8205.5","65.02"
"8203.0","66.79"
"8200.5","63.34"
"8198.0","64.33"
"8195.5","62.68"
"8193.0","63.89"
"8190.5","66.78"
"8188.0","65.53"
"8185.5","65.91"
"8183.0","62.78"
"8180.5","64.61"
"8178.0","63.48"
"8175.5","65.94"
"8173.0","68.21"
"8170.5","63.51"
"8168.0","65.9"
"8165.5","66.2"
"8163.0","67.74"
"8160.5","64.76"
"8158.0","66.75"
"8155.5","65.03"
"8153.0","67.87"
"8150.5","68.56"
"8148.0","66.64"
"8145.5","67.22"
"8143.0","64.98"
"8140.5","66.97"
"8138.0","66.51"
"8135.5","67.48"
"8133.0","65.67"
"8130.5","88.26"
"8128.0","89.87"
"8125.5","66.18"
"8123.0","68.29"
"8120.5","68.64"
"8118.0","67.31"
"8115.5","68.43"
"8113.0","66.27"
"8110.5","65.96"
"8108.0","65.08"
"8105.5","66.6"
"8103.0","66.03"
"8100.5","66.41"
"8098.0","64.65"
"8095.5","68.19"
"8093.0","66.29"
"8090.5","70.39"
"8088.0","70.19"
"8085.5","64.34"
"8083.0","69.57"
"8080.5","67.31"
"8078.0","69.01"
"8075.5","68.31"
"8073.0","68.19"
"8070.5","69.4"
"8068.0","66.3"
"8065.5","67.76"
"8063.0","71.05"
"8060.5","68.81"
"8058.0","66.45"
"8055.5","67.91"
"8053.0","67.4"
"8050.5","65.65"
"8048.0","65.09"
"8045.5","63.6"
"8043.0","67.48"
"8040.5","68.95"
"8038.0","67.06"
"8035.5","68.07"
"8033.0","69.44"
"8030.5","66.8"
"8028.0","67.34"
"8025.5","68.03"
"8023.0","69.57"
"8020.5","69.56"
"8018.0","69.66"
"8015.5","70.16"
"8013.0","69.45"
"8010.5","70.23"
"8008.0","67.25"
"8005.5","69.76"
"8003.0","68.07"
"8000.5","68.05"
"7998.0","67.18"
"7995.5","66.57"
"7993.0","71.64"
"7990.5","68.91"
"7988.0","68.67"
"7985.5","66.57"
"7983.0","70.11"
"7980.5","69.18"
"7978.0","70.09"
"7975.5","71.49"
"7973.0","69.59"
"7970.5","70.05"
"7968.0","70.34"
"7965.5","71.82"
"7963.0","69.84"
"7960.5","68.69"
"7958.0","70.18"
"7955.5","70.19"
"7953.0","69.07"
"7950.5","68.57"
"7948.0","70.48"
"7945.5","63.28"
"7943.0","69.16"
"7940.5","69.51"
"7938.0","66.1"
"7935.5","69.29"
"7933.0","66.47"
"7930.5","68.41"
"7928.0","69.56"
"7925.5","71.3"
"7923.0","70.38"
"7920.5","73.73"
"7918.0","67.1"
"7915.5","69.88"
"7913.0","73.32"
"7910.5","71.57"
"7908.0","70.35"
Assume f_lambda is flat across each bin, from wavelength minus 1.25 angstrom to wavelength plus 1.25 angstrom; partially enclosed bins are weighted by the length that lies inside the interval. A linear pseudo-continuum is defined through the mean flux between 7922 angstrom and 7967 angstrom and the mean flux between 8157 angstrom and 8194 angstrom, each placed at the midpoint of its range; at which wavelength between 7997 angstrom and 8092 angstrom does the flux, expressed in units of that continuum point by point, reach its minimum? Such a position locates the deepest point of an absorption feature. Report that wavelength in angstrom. 8045.5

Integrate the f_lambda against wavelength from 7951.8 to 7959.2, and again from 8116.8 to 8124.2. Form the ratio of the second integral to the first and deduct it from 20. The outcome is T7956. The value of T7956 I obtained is 19.02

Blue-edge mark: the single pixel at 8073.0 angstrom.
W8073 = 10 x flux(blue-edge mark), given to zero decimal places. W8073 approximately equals 682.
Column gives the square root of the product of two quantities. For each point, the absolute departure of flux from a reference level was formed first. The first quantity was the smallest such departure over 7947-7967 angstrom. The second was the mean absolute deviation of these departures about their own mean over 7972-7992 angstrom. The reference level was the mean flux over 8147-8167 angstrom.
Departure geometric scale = 1.3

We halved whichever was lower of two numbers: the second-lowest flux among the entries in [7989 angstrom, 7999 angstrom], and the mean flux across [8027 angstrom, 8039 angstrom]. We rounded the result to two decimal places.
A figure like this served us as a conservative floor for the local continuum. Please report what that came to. 33.59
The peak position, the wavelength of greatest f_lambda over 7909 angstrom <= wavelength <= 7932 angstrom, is 7920.5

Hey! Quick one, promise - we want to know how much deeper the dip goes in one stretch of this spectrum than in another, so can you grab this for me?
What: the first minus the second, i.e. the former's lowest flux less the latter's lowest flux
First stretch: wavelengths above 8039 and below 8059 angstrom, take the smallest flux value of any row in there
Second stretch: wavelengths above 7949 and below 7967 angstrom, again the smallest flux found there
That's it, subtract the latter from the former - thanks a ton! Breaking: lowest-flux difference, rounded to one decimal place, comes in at -5.0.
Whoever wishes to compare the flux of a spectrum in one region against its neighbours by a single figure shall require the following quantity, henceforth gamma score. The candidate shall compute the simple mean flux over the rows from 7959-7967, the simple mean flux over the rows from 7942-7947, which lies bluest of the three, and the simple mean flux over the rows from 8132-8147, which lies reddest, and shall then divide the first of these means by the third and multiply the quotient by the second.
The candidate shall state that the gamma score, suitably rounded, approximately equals 69.9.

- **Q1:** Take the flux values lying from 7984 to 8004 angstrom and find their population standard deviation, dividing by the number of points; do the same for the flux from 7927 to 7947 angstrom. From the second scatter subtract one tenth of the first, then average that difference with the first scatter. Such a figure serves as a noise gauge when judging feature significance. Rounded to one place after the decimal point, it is 1.7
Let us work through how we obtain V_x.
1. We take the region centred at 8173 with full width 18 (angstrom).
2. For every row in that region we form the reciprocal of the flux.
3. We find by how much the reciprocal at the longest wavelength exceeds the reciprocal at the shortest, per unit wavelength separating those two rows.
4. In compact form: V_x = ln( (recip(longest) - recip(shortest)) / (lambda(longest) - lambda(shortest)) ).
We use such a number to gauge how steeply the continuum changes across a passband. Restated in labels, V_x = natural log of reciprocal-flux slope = -10.6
